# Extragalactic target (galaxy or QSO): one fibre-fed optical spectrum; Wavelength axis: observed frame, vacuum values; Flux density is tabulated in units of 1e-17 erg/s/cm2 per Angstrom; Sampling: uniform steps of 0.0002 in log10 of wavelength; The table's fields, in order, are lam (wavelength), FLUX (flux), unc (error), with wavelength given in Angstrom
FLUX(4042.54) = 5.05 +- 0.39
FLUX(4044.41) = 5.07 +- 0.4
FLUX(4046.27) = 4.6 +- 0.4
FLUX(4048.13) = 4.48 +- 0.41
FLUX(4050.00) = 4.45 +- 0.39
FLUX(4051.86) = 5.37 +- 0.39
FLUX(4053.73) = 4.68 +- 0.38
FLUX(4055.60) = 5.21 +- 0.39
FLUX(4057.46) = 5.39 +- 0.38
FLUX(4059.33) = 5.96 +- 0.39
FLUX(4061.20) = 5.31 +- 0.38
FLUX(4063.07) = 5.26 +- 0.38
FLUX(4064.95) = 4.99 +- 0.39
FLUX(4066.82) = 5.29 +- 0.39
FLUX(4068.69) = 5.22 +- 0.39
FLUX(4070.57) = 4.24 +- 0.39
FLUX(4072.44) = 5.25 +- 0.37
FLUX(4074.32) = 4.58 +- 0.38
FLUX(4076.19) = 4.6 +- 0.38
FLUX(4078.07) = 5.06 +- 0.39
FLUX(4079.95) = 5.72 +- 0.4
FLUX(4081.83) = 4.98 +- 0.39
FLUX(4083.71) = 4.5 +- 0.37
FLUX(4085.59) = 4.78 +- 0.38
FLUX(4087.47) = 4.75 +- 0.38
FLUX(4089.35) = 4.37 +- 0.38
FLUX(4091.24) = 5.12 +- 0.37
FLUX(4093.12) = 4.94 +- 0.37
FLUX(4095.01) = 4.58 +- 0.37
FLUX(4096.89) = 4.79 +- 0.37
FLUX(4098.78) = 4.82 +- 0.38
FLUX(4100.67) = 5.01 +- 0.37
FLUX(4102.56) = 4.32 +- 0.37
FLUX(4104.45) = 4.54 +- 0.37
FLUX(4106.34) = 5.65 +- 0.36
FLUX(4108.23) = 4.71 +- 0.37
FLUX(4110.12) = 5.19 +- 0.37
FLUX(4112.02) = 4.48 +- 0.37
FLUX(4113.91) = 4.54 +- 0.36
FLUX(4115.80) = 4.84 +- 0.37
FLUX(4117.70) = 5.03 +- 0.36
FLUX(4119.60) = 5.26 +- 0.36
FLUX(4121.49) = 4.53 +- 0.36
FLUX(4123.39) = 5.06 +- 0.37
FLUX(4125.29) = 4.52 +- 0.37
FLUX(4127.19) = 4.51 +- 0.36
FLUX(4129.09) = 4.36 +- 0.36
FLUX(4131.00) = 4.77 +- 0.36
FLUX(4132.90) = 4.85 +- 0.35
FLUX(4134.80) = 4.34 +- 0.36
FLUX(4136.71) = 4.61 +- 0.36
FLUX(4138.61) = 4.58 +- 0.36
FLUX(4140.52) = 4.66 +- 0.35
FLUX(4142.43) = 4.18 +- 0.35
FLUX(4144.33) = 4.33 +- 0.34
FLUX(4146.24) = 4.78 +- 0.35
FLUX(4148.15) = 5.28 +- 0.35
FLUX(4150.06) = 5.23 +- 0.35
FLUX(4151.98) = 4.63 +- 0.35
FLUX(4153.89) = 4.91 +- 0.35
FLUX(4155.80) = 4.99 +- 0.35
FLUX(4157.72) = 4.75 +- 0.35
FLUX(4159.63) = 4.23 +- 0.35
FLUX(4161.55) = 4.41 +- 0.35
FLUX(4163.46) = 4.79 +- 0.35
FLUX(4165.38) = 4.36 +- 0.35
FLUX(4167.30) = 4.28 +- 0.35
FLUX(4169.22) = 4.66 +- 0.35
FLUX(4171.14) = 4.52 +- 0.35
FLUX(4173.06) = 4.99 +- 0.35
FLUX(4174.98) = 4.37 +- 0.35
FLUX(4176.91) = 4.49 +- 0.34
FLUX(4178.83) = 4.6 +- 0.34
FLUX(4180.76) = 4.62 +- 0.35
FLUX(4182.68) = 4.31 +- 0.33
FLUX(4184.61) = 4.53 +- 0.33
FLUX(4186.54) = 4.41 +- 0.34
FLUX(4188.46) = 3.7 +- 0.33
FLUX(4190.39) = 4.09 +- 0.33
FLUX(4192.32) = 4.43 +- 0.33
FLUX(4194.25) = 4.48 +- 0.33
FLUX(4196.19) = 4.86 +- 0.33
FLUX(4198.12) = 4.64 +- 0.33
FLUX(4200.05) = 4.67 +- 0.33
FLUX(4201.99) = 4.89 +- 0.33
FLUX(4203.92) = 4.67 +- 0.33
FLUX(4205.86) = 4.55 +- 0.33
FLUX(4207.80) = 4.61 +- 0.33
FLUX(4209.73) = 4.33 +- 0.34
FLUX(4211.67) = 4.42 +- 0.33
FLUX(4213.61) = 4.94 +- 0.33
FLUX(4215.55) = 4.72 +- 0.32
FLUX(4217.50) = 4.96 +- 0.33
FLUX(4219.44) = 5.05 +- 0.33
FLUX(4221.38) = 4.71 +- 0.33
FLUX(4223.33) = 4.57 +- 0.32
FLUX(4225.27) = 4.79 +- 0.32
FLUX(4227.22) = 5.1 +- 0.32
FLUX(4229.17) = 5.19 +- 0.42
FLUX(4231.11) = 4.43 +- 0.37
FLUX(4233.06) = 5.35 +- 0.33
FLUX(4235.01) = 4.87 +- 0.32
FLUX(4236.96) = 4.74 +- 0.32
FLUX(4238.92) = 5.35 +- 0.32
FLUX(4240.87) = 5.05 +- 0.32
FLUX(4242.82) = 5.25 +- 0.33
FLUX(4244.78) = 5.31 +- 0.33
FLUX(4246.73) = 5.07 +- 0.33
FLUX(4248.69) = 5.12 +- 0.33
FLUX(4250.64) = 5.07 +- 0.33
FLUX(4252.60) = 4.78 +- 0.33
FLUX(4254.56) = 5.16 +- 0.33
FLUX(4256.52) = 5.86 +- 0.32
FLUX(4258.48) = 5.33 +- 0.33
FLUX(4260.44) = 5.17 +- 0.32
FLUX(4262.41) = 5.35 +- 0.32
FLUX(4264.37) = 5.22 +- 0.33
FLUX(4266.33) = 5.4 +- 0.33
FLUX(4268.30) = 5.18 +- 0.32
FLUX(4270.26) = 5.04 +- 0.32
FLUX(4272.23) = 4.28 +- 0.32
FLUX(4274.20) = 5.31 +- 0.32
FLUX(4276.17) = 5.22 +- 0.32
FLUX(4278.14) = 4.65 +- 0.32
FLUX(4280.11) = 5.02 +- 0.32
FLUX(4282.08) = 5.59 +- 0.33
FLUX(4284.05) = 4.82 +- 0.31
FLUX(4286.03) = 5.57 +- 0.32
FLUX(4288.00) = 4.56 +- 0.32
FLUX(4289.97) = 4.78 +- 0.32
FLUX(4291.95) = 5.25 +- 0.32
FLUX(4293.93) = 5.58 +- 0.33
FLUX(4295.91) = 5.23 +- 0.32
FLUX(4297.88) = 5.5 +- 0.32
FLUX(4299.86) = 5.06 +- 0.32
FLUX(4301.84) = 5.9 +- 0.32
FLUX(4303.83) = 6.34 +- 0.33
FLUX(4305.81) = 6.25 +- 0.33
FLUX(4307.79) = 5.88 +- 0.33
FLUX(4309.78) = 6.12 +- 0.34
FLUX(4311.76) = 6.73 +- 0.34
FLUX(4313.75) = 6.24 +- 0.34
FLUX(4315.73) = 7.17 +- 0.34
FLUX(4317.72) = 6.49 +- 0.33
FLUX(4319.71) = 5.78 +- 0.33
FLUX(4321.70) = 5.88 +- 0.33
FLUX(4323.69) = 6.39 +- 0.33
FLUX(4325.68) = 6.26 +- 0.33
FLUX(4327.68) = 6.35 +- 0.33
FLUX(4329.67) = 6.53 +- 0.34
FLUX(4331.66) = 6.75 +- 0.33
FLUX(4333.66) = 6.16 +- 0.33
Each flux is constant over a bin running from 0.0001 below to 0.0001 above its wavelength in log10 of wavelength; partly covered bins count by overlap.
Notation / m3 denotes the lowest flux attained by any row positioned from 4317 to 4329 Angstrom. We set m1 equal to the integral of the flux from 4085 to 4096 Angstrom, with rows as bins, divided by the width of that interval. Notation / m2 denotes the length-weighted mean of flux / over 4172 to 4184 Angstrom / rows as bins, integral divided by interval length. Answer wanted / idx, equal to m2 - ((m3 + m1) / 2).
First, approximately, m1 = 4.8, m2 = 4.6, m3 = 5.78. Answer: -0.7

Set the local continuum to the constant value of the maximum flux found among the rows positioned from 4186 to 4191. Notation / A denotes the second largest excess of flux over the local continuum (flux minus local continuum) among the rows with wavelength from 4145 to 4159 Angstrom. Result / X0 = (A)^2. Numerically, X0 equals 0.7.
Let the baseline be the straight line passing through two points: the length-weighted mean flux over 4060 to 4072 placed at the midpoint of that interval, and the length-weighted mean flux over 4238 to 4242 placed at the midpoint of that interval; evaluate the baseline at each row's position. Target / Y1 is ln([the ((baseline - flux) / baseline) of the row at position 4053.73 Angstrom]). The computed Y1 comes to -2.57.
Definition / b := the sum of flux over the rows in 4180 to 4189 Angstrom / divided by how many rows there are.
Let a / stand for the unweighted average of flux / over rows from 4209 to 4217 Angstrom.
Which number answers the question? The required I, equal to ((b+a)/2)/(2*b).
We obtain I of 0.517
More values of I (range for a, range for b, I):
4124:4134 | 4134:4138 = 0.507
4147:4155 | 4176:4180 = 0.526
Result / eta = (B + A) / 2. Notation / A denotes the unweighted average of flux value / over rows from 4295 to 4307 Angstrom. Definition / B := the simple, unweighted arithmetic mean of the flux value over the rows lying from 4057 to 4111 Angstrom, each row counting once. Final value 5.34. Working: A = 5.71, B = 5.0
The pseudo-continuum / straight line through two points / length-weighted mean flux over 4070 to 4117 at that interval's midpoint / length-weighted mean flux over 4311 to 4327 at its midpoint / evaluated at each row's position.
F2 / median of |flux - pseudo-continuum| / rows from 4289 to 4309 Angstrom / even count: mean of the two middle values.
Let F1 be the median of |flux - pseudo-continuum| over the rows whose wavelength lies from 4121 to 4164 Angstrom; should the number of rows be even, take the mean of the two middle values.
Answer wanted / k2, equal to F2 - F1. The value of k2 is 0.15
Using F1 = 0.508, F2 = 0.7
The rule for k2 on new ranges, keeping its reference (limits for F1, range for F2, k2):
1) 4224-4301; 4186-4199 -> 0.26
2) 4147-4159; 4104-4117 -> 0.07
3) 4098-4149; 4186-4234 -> 0.51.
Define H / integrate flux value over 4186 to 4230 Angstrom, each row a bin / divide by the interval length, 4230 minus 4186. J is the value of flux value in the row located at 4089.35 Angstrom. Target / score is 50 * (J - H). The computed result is -14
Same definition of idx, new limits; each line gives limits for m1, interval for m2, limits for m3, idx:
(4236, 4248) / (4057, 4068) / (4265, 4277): 0.7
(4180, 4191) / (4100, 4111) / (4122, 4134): 0.6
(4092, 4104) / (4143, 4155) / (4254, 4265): -0.1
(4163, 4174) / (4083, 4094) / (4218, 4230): 0.2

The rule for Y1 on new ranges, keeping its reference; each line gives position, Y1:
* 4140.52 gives -2.38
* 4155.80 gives -3.50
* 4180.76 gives -2.25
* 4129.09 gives -1.90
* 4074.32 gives -2.31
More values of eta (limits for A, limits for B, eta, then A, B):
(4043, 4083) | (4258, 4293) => 5.07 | 5.03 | 5.1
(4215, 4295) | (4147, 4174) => 4.89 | 5.07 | 4.7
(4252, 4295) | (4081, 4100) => 4.95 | 5.14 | 4.8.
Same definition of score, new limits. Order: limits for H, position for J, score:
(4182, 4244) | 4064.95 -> 14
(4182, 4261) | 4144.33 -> -24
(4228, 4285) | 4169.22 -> -23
